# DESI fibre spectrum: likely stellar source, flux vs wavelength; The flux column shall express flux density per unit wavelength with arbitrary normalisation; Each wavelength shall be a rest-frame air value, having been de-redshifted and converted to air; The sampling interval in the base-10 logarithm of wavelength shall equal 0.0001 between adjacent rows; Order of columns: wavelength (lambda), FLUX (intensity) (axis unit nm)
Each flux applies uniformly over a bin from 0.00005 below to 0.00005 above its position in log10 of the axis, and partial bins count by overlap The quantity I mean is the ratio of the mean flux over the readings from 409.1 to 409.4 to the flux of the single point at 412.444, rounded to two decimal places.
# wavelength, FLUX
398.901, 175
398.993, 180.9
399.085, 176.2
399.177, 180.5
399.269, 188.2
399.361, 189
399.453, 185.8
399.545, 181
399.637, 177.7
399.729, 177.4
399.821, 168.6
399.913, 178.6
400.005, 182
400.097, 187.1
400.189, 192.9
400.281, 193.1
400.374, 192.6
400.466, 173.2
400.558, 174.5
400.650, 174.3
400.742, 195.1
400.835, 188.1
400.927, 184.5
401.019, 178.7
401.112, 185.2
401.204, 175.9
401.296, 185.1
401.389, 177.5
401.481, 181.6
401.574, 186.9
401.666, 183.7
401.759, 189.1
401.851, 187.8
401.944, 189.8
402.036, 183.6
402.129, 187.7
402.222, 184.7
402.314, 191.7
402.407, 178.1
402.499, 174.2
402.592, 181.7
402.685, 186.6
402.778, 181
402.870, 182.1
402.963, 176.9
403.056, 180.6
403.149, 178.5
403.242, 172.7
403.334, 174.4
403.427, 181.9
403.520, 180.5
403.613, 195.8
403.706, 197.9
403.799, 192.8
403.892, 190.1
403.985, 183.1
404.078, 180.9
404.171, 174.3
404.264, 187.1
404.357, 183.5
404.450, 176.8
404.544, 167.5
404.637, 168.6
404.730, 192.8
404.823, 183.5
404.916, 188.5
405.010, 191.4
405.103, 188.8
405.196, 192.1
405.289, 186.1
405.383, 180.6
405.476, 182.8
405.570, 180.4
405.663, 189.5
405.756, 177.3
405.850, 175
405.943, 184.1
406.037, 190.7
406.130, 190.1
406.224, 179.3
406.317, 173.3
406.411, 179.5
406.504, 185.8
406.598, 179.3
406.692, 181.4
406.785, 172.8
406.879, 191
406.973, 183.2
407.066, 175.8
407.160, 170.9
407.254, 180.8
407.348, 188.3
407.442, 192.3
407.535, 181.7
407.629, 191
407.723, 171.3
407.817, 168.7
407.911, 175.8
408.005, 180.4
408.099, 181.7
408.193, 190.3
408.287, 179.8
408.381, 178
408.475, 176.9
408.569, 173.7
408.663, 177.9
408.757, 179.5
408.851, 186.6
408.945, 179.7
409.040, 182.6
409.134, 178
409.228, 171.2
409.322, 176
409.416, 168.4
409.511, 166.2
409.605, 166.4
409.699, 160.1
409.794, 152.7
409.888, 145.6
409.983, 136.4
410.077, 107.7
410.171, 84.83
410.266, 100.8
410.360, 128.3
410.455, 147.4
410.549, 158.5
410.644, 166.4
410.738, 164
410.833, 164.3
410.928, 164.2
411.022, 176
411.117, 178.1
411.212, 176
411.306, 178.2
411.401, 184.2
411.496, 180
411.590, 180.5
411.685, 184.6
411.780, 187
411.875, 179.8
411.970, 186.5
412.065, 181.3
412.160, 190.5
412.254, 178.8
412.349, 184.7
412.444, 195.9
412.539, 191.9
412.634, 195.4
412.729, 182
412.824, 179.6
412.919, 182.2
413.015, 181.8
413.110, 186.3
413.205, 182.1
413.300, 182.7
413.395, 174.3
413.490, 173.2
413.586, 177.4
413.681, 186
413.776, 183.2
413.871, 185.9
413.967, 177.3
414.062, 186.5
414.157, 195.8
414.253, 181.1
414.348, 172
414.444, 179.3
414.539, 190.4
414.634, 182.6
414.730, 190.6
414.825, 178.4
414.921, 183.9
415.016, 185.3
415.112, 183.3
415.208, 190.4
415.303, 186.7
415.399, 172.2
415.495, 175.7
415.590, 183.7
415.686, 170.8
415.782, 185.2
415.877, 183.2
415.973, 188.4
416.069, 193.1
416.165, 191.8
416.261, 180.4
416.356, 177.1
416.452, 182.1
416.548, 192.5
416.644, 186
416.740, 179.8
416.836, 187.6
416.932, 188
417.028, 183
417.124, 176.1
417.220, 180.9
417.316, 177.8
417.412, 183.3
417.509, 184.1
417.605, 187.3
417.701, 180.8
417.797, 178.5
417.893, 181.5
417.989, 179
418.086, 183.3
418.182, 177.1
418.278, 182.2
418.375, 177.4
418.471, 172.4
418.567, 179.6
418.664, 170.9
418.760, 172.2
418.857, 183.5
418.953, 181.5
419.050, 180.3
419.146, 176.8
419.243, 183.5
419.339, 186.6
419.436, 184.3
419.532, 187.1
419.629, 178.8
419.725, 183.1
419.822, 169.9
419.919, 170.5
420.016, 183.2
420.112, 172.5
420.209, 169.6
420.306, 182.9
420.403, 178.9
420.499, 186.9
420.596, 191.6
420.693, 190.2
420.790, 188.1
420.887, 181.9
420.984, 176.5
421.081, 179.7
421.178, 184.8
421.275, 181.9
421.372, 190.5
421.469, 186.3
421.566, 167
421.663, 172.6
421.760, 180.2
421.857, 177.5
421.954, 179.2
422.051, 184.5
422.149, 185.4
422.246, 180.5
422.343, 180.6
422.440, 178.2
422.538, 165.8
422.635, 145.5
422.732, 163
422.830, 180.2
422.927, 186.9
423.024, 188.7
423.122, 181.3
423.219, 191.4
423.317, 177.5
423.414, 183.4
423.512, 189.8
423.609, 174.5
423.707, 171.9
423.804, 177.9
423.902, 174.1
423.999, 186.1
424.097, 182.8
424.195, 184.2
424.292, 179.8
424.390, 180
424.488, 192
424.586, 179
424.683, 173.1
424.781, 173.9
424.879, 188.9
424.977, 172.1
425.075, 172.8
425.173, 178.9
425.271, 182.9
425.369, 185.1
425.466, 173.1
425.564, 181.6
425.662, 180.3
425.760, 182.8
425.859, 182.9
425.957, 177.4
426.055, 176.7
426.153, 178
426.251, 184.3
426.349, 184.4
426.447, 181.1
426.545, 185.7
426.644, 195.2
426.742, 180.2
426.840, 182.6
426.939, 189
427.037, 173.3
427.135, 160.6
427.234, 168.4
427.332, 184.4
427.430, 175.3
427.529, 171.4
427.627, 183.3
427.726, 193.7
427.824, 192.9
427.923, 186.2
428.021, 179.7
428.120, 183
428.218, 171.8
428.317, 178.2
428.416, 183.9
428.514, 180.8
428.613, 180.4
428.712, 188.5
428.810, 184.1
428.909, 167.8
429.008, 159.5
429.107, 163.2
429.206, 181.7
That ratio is 0.89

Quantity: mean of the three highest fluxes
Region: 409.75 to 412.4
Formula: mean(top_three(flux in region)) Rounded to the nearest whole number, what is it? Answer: 188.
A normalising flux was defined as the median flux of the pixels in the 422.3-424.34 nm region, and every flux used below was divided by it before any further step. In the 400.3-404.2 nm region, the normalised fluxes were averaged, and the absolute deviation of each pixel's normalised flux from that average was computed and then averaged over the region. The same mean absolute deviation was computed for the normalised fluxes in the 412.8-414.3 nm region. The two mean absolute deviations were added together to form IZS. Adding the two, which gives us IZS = 0.052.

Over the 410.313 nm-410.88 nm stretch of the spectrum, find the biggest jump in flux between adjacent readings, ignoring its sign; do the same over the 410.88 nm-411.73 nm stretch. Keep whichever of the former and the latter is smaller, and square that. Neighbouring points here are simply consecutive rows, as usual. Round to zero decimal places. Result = 139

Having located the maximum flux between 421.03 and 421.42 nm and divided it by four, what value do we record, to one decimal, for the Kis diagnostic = 47.6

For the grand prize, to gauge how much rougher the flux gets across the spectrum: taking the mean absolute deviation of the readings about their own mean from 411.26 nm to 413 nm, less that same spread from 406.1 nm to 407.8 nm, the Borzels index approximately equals -1.3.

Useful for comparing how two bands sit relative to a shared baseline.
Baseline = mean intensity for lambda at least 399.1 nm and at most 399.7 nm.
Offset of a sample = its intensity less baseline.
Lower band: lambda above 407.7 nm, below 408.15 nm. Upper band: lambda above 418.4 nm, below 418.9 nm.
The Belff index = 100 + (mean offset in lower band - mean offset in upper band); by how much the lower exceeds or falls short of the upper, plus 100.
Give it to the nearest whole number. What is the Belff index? 100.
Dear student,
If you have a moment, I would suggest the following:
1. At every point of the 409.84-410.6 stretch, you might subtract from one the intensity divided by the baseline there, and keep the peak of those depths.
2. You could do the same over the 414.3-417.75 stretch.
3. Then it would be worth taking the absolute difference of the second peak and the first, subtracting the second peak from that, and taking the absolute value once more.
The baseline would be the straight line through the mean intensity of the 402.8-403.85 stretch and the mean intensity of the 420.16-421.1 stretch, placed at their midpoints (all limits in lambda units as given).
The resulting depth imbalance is 0.41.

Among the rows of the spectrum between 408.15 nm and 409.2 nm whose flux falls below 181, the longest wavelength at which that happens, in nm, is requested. 409.134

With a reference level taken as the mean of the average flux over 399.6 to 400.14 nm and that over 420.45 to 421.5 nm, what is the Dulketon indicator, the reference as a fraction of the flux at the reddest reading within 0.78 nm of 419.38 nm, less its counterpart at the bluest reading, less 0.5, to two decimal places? -0.51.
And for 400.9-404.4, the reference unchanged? -0.49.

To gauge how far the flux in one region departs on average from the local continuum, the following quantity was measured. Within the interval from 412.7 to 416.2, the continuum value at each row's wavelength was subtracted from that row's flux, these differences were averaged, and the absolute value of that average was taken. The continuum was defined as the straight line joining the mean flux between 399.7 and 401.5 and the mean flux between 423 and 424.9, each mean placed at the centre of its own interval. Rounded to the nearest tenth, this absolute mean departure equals 1.0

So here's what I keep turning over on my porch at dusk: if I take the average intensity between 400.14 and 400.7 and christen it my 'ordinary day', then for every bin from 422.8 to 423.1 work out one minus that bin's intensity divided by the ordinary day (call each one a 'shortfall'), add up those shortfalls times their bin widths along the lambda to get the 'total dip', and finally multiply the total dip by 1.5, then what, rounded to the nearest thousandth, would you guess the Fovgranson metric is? -0.004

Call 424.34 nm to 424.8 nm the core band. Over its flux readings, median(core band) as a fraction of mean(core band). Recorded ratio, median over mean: 1.00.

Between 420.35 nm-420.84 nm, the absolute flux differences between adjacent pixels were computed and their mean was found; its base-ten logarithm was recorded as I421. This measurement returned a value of 0.6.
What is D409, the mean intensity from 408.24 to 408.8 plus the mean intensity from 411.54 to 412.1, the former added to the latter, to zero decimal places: 361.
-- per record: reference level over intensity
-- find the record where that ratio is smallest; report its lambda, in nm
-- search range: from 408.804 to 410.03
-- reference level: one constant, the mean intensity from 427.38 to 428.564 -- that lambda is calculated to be 408.851 nm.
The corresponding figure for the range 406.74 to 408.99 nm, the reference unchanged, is 407.442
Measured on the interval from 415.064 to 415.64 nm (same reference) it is 415.208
